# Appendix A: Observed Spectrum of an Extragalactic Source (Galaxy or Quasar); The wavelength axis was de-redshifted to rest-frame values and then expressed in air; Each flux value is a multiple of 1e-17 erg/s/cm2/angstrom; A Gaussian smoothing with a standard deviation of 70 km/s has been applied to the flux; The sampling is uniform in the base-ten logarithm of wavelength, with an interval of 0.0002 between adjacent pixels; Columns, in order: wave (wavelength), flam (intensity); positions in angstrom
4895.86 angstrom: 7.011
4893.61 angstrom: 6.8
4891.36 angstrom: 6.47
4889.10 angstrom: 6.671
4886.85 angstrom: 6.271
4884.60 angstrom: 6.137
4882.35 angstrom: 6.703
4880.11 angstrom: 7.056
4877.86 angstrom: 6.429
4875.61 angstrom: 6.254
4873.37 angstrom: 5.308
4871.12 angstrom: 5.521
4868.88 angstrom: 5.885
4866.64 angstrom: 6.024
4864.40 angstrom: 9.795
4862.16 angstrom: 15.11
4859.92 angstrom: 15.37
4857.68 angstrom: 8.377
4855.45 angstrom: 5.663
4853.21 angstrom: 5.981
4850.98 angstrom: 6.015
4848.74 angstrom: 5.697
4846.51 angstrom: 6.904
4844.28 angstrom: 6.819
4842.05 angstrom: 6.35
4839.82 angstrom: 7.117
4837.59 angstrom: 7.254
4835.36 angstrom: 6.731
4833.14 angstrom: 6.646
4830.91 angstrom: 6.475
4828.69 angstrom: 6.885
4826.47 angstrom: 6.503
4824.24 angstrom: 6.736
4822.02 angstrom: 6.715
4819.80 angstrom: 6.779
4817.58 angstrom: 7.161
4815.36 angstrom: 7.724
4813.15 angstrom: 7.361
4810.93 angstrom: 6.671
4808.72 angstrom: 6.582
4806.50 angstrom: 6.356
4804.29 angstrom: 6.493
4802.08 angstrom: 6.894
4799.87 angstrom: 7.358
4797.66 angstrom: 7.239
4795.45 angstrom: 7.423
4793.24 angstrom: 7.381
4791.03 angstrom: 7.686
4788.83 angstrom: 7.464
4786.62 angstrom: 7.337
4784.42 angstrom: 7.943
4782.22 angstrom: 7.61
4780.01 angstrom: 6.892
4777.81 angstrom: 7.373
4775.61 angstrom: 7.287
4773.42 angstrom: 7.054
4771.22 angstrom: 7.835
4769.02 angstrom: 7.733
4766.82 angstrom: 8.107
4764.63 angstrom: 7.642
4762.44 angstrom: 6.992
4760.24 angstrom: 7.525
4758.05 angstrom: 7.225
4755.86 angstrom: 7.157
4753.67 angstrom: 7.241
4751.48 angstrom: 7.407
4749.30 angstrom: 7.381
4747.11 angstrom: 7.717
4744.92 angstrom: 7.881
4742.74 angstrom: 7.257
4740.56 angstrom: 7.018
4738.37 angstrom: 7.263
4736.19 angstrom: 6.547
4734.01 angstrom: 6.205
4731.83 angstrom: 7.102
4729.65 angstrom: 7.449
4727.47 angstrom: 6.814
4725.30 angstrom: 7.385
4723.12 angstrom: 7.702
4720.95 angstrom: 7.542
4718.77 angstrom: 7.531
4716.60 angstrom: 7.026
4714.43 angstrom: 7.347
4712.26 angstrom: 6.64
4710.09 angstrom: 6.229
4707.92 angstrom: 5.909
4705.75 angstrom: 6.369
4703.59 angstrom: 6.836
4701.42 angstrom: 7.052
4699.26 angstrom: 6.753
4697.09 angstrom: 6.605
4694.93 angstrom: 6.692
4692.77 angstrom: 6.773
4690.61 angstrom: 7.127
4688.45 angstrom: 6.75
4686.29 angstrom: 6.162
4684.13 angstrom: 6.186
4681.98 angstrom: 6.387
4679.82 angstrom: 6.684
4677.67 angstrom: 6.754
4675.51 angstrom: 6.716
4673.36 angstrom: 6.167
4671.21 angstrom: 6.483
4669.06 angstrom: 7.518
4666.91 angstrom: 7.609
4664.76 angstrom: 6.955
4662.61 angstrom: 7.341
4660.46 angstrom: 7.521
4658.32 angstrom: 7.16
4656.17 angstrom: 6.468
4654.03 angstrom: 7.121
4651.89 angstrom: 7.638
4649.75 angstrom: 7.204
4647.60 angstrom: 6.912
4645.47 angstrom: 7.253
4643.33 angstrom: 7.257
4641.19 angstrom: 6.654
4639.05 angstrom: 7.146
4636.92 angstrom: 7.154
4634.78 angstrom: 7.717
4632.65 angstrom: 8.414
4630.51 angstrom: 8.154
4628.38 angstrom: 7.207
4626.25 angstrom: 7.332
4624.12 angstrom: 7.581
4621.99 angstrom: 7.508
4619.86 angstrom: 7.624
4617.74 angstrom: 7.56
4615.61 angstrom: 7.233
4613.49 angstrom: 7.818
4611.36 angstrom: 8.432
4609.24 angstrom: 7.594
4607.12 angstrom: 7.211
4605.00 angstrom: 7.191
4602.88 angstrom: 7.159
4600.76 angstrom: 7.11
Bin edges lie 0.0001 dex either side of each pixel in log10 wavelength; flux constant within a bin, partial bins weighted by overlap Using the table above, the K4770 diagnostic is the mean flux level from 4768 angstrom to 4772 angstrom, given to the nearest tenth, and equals 7.8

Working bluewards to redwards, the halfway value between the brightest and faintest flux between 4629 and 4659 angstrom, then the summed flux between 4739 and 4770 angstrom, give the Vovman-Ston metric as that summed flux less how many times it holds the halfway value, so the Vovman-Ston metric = 90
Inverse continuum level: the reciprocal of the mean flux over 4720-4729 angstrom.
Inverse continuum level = 0.136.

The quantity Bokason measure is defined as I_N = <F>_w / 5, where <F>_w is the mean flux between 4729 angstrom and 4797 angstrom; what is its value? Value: 1.47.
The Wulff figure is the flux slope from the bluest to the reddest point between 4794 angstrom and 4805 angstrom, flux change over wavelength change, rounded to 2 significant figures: -0.11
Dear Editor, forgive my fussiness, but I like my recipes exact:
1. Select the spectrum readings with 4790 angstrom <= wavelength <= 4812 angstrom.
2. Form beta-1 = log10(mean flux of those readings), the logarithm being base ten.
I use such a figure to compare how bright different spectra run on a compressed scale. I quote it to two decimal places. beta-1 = 0.85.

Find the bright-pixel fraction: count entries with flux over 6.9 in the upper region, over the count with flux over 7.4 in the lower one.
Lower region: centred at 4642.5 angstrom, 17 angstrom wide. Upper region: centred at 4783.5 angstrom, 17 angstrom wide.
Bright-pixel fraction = 7.0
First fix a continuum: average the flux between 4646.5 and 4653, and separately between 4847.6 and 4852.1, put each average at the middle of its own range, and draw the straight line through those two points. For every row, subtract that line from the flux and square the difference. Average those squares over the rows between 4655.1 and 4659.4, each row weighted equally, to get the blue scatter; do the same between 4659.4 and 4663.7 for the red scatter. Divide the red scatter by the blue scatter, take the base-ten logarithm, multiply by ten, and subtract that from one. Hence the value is 7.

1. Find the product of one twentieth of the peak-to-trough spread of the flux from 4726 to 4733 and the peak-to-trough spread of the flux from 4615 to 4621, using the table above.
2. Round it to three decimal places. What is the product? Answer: 0.012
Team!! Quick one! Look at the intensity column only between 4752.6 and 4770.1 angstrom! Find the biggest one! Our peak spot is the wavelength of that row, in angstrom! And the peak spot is 4766.82 angstrom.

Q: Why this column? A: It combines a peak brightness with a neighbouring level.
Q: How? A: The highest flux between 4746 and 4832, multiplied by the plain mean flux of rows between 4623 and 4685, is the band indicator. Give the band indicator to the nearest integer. 58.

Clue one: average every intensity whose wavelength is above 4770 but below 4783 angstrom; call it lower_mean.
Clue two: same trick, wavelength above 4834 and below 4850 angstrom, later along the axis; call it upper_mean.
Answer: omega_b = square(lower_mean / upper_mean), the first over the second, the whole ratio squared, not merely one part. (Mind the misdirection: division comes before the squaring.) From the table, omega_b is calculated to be 1.20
